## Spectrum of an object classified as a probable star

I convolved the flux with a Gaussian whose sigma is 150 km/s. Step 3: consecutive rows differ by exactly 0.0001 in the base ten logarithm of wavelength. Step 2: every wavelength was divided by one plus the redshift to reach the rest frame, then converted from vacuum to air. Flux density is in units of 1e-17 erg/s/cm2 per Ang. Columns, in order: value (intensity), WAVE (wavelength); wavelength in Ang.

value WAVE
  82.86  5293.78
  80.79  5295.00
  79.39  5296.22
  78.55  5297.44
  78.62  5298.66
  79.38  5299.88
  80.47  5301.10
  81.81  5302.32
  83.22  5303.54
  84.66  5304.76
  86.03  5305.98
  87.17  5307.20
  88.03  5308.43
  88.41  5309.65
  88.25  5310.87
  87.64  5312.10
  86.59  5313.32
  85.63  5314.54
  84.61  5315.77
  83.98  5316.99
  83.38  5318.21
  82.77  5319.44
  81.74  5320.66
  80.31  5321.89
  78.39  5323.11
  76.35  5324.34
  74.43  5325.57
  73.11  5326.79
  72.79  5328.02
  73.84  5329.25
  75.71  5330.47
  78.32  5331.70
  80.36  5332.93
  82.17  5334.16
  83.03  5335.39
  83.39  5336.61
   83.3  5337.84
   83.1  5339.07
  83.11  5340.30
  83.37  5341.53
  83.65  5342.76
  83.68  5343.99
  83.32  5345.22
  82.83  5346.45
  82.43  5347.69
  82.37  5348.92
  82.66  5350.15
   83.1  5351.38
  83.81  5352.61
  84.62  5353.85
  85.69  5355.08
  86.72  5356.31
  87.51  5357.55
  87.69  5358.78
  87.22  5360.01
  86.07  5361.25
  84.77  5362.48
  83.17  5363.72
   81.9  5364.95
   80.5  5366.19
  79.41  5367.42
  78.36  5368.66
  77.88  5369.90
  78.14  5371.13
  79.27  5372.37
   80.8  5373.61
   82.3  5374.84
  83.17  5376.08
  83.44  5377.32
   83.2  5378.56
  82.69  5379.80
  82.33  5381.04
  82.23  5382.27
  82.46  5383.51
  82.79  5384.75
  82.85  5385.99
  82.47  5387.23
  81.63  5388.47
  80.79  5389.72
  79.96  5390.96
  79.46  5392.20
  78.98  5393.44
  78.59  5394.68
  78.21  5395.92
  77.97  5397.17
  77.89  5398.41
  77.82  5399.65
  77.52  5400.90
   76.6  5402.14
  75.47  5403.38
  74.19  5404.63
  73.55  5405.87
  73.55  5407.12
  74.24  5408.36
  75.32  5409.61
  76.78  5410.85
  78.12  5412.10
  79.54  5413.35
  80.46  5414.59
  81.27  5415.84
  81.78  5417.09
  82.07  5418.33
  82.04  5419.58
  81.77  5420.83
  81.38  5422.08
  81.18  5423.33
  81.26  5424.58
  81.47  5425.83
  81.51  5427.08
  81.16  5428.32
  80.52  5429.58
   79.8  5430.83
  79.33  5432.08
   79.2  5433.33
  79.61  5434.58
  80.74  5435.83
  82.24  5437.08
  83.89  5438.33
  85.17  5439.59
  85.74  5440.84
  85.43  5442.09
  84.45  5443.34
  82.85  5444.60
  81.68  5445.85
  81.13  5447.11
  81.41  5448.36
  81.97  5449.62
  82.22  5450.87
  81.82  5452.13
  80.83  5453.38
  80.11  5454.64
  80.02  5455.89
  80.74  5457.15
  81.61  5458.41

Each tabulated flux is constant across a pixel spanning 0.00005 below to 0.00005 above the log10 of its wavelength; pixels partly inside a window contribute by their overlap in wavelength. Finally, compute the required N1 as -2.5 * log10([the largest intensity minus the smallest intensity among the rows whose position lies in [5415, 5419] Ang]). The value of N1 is 0.2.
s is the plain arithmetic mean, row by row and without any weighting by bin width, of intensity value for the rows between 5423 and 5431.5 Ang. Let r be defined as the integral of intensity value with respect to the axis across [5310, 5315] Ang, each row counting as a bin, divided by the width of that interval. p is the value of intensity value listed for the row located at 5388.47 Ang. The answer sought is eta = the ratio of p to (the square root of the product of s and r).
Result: 0.97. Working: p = 81.63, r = 87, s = 81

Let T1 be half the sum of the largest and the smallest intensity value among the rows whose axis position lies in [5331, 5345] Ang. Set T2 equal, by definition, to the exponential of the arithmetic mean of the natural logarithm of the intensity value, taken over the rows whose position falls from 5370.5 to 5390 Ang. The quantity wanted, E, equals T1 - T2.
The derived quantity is -0.9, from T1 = 81.0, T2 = 81.9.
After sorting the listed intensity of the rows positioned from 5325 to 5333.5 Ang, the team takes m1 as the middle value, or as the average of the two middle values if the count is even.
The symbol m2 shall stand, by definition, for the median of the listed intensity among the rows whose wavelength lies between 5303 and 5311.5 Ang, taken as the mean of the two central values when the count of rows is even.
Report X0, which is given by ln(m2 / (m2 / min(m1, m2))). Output 4.31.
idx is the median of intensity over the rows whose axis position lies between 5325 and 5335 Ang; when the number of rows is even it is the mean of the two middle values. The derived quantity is 75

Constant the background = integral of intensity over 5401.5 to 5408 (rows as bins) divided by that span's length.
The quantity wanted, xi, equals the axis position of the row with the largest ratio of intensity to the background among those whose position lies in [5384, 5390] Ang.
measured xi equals 5385.99 Ang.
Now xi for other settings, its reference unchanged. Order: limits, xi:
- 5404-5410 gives 5409.61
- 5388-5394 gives 5388.47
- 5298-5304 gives 5303.54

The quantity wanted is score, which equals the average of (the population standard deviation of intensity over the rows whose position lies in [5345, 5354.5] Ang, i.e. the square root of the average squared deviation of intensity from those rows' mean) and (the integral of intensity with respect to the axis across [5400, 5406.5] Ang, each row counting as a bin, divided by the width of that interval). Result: 38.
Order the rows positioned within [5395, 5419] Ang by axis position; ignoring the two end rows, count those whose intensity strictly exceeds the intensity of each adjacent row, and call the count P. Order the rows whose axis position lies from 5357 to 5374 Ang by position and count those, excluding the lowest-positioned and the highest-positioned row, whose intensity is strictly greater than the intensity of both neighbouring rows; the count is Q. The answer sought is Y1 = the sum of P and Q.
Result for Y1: 1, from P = 0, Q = 1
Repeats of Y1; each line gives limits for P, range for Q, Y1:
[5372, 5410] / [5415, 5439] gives 4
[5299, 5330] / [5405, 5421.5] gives 2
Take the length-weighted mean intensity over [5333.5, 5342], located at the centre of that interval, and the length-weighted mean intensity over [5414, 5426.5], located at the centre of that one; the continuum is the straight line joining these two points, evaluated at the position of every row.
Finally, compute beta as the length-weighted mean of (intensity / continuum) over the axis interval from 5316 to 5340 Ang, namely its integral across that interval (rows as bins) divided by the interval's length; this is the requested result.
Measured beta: 0.96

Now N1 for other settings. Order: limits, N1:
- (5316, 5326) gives -2.5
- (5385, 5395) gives -1.6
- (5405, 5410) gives -0.6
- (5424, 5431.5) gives -0.6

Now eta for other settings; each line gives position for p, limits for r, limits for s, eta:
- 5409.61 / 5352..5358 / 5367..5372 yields 0.92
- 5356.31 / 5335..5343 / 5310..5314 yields 1.02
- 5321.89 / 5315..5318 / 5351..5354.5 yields 0.96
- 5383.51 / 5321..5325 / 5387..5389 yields 1.03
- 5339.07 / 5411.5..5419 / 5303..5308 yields 1.00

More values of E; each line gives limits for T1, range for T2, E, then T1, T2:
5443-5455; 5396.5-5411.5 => 6.4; 82.3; 75.9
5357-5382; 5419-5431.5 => 1.6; 82.8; 81.2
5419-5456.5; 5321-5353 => 2.1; 82.5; 80.4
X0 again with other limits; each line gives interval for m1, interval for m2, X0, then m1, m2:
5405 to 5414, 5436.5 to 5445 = 4.32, 75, 84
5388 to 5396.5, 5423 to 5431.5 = 4.38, 79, 81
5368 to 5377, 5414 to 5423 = 4.37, 79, 82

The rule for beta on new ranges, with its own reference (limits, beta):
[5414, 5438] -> 1.00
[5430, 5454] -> 1.01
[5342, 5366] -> 1.02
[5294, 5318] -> 1.00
